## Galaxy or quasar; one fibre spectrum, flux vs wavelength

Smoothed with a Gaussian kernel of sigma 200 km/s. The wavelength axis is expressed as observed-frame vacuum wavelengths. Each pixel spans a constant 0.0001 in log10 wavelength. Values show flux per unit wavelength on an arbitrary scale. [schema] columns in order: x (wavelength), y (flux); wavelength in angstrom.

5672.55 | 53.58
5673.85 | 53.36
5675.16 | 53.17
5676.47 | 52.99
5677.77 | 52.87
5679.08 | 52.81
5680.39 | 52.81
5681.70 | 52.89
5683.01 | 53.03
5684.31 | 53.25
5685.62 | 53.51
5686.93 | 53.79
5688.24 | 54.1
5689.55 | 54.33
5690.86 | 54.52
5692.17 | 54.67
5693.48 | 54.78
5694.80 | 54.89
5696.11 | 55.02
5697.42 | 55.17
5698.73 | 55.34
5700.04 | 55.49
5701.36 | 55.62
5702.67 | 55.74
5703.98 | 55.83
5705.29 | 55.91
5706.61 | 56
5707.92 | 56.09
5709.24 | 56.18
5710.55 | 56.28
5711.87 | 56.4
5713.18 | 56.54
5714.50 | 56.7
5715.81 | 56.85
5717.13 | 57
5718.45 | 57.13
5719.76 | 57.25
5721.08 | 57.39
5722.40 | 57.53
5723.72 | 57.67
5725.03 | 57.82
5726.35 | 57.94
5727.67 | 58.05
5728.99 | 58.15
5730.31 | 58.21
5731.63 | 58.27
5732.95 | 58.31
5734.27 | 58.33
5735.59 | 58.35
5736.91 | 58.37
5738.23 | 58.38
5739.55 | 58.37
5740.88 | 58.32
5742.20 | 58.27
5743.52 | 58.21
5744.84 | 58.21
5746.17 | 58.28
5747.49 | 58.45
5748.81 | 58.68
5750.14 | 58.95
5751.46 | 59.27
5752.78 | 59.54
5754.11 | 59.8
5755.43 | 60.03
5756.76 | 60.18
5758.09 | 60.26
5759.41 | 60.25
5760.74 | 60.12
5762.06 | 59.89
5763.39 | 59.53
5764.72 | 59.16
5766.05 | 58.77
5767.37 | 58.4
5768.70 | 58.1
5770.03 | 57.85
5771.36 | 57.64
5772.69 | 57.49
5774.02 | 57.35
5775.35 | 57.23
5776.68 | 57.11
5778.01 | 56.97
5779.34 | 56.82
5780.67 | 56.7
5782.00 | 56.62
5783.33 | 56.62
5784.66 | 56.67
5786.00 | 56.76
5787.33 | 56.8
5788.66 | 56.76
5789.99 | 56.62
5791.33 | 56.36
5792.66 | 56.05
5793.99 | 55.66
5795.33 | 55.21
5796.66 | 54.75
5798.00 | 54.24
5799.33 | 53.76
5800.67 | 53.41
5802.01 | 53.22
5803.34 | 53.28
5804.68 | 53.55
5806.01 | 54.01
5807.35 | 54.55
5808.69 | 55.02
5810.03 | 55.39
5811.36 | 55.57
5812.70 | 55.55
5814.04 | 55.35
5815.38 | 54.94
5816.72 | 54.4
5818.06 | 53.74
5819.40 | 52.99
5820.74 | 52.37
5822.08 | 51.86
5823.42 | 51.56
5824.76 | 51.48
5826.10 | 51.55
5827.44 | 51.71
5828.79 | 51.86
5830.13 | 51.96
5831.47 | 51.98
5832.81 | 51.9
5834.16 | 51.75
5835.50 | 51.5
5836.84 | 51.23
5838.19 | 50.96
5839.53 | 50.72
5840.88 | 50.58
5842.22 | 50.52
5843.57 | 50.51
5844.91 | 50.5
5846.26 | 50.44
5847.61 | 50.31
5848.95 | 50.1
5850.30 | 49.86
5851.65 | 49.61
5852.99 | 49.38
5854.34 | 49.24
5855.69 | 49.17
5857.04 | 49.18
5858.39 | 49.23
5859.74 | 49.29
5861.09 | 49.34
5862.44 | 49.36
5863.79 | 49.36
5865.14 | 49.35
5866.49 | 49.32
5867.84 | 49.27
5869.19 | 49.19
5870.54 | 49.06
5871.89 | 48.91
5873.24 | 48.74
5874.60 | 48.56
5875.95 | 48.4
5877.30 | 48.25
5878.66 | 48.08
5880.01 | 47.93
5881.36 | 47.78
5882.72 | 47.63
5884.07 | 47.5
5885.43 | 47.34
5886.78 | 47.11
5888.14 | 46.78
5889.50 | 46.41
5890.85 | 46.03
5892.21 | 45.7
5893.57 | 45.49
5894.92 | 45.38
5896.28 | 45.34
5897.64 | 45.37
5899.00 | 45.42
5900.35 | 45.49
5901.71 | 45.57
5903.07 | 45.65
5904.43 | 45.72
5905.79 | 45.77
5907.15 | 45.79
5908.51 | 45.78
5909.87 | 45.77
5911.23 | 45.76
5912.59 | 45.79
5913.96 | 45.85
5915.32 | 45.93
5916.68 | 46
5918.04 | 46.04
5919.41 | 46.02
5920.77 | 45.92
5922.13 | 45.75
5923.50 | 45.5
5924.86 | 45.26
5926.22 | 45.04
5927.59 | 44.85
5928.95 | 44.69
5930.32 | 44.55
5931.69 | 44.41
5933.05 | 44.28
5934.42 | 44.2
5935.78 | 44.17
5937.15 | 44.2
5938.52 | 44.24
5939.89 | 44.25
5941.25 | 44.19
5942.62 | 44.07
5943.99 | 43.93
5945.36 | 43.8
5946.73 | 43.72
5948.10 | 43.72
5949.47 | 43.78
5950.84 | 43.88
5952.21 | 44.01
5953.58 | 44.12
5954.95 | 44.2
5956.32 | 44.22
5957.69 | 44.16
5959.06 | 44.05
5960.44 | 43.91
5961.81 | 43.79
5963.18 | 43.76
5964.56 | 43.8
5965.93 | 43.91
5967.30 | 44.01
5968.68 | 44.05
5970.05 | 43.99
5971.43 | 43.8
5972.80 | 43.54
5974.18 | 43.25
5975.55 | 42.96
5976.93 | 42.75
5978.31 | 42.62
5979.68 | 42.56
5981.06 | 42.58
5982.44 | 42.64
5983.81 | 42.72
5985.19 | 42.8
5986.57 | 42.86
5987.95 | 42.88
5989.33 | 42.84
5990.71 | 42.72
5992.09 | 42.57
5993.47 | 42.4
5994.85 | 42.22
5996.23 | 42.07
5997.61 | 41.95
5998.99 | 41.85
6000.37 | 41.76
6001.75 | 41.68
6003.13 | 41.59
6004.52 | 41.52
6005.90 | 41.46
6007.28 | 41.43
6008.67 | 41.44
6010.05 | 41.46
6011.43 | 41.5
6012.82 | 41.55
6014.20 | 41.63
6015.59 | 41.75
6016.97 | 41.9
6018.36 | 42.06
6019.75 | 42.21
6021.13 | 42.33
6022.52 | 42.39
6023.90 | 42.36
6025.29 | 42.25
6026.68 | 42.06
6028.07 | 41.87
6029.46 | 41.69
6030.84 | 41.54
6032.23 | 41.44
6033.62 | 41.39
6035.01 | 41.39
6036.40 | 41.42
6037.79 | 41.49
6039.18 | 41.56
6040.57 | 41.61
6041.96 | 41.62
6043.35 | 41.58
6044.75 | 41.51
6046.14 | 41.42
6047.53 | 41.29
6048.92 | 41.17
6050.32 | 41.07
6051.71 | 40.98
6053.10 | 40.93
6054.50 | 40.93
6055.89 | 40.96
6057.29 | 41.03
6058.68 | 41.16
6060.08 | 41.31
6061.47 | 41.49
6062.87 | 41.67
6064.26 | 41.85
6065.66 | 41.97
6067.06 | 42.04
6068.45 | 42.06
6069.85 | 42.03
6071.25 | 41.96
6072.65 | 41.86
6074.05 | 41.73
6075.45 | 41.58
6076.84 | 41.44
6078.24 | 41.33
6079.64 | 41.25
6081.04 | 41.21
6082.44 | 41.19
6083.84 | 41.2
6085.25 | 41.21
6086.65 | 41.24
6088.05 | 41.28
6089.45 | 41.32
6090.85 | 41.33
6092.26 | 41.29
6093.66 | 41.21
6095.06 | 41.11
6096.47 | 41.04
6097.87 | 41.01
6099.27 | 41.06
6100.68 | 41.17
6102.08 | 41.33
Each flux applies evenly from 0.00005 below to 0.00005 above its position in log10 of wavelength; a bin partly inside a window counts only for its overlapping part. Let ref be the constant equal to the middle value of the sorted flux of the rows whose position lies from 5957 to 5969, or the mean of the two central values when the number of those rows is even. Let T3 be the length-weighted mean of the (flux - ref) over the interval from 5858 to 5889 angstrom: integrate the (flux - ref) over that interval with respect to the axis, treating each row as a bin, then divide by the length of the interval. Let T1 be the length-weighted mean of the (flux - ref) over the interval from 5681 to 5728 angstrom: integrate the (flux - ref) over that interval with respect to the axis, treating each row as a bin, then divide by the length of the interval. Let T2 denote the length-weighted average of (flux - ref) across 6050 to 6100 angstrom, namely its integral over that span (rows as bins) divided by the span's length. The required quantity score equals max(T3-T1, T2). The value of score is -3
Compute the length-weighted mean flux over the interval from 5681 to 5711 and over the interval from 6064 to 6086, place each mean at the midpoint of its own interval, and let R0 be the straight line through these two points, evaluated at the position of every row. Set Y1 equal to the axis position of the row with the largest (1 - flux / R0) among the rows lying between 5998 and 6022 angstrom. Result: 6005.90 angstrom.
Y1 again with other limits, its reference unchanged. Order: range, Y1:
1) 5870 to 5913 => 5894.92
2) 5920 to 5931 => 5930.32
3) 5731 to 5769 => 5731.63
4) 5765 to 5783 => 5782.00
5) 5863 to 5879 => 5878.66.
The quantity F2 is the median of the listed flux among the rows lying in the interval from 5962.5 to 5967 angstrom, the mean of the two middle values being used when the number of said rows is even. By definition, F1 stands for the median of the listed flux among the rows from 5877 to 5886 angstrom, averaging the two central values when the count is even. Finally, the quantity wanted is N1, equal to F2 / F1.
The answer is 0.92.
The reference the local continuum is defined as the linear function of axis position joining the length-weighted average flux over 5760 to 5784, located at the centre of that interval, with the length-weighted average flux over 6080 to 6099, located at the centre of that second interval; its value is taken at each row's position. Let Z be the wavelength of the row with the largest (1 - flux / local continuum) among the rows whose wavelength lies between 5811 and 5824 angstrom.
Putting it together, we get 5823.42 angstrom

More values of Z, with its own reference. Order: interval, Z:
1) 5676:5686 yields 5679.08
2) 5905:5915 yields 5905.79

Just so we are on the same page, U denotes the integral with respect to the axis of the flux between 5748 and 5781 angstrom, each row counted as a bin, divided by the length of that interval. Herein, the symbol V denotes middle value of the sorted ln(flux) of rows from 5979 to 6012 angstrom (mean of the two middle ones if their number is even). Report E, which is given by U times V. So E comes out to 219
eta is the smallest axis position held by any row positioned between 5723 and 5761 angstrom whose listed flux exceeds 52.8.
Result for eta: 5723.72 angstrom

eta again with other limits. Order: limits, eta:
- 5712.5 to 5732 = 5713.18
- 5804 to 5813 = 5804.68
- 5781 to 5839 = 5782.00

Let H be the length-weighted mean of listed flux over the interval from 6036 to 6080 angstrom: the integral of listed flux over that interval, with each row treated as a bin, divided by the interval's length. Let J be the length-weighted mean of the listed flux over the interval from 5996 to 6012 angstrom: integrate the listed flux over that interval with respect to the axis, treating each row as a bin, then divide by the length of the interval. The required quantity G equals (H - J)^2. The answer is 0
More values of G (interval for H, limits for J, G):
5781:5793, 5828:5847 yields 30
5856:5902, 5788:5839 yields 35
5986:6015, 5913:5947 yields 8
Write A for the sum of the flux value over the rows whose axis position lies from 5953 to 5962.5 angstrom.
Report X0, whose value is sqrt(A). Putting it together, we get 18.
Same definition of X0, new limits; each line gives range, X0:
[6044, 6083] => 34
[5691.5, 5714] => 31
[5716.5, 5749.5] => 38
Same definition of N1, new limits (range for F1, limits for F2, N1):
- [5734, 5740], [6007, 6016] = 0.71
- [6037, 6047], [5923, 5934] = 1.08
